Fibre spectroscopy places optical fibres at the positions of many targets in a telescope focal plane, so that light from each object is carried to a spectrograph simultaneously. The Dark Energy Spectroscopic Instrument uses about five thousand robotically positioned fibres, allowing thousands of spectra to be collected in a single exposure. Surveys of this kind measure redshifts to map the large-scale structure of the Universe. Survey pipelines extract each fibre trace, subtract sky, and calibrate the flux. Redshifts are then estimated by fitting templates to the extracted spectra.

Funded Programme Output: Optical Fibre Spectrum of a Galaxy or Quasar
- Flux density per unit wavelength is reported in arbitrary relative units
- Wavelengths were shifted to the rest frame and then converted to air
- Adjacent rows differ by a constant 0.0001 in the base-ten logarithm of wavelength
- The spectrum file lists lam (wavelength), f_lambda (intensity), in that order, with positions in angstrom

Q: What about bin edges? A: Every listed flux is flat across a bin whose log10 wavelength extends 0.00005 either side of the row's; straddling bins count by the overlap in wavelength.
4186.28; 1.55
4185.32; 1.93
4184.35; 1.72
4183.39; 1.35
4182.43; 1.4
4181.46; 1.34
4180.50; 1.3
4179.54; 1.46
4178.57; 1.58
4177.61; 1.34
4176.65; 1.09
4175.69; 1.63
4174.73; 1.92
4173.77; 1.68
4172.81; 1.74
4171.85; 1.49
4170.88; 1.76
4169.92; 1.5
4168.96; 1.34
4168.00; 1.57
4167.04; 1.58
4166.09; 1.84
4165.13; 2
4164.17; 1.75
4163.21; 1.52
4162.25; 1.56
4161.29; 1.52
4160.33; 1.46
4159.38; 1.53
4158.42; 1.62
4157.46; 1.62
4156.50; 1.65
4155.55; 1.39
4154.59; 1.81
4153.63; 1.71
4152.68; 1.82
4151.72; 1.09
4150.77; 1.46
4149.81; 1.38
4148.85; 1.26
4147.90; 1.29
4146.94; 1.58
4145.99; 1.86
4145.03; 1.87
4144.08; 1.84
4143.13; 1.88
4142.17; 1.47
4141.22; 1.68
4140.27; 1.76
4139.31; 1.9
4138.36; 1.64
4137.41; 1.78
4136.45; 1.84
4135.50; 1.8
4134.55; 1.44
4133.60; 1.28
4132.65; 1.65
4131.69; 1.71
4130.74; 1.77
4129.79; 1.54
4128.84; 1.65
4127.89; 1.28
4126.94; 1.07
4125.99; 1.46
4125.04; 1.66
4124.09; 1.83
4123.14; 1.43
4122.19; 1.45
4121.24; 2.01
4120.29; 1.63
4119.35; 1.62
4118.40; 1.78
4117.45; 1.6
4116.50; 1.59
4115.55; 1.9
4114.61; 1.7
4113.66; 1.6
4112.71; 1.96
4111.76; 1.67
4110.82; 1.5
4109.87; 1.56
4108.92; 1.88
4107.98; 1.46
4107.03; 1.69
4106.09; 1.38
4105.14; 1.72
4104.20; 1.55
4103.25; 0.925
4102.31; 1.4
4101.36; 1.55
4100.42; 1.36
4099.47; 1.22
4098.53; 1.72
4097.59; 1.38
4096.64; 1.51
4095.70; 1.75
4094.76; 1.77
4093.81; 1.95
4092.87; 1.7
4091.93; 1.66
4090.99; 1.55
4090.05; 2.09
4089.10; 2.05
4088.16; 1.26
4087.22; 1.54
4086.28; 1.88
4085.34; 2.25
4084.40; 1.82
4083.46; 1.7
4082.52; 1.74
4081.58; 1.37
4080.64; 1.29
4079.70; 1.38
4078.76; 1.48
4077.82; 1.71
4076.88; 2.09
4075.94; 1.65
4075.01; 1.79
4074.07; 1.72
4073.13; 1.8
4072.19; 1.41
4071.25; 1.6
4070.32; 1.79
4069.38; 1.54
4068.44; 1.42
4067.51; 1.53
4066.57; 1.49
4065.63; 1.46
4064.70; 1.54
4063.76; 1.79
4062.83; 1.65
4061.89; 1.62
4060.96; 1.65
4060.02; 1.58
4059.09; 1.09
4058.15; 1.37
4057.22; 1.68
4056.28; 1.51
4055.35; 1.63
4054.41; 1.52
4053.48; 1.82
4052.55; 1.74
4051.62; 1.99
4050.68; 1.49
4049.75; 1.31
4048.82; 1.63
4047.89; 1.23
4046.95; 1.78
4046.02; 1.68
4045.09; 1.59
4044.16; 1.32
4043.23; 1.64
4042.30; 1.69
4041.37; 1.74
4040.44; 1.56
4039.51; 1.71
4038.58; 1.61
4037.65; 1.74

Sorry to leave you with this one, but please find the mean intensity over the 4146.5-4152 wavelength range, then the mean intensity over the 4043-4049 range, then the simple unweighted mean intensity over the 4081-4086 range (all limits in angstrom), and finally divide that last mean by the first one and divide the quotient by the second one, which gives 0.85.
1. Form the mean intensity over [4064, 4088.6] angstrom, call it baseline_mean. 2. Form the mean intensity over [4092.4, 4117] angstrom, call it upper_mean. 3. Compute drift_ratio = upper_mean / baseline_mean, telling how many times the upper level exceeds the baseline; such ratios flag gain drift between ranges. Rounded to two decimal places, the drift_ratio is 0.98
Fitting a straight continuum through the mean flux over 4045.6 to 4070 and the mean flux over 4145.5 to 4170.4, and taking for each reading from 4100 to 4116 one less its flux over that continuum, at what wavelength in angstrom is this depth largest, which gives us 4103.25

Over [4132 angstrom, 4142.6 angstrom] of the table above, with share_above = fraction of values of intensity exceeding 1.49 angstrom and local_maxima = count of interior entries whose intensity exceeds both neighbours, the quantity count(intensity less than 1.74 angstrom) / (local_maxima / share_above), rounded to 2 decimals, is 2.18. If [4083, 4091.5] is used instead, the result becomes 1.78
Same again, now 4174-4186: 2.08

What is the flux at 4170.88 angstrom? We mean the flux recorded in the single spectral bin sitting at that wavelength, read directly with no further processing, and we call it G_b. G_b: 1.76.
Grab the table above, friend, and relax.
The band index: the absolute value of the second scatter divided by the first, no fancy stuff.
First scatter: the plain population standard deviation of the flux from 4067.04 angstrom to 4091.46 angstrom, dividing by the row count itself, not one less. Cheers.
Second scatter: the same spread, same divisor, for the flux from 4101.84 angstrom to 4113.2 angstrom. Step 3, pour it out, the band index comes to 1.01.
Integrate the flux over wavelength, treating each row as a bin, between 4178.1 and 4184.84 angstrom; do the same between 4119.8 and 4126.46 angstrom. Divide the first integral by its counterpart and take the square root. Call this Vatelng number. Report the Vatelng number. 0.95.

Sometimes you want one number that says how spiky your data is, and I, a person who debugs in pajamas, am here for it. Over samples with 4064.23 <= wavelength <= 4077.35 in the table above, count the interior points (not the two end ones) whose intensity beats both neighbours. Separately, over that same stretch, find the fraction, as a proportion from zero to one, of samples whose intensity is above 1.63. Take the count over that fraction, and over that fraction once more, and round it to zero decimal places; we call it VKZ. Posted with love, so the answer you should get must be 22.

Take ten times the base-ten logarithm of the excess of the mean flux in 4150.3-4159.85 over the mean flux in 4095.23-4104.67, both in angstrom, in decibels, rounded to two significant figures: -8.7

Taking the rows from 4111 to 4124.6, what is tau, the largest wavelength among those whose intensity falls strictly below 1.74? 4123.14 angstrom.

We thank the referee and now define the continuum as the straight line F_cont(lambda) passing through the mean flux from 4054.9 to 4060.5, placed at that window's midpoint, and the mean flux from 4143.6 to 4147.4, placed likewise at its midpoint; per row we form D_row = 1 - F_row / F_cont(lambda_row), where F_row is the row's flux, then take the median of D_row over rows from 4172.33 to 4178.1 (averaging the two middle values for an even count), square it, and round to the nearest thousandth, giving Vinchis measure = 0.016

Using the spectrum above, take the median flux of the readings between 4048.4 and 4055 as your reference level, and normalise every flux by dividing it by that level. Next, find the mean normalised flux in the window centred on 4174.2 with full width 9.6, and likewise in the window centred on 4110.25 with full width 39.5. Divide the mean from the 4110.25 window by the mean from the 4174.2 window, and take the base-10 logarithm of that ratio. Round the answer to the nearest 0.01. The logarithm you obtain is 0.00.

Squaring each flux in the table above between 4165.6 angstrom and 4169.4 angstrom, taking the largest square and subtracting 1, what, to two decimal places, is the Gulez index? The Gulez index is 2.39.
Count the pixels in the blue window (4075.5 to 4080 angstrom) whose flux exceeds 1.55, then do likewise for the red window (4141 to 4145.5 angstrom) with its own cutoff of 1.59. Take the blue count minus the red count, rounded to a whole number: -1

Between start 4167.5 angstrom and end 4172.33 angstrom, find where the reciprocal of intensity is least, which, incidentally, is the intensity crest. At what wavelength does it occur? 4170.88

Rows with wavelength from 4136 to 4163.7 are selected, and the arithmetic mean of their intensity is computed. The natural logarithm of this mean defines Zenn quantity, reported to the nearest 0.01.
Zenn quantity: 0.48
